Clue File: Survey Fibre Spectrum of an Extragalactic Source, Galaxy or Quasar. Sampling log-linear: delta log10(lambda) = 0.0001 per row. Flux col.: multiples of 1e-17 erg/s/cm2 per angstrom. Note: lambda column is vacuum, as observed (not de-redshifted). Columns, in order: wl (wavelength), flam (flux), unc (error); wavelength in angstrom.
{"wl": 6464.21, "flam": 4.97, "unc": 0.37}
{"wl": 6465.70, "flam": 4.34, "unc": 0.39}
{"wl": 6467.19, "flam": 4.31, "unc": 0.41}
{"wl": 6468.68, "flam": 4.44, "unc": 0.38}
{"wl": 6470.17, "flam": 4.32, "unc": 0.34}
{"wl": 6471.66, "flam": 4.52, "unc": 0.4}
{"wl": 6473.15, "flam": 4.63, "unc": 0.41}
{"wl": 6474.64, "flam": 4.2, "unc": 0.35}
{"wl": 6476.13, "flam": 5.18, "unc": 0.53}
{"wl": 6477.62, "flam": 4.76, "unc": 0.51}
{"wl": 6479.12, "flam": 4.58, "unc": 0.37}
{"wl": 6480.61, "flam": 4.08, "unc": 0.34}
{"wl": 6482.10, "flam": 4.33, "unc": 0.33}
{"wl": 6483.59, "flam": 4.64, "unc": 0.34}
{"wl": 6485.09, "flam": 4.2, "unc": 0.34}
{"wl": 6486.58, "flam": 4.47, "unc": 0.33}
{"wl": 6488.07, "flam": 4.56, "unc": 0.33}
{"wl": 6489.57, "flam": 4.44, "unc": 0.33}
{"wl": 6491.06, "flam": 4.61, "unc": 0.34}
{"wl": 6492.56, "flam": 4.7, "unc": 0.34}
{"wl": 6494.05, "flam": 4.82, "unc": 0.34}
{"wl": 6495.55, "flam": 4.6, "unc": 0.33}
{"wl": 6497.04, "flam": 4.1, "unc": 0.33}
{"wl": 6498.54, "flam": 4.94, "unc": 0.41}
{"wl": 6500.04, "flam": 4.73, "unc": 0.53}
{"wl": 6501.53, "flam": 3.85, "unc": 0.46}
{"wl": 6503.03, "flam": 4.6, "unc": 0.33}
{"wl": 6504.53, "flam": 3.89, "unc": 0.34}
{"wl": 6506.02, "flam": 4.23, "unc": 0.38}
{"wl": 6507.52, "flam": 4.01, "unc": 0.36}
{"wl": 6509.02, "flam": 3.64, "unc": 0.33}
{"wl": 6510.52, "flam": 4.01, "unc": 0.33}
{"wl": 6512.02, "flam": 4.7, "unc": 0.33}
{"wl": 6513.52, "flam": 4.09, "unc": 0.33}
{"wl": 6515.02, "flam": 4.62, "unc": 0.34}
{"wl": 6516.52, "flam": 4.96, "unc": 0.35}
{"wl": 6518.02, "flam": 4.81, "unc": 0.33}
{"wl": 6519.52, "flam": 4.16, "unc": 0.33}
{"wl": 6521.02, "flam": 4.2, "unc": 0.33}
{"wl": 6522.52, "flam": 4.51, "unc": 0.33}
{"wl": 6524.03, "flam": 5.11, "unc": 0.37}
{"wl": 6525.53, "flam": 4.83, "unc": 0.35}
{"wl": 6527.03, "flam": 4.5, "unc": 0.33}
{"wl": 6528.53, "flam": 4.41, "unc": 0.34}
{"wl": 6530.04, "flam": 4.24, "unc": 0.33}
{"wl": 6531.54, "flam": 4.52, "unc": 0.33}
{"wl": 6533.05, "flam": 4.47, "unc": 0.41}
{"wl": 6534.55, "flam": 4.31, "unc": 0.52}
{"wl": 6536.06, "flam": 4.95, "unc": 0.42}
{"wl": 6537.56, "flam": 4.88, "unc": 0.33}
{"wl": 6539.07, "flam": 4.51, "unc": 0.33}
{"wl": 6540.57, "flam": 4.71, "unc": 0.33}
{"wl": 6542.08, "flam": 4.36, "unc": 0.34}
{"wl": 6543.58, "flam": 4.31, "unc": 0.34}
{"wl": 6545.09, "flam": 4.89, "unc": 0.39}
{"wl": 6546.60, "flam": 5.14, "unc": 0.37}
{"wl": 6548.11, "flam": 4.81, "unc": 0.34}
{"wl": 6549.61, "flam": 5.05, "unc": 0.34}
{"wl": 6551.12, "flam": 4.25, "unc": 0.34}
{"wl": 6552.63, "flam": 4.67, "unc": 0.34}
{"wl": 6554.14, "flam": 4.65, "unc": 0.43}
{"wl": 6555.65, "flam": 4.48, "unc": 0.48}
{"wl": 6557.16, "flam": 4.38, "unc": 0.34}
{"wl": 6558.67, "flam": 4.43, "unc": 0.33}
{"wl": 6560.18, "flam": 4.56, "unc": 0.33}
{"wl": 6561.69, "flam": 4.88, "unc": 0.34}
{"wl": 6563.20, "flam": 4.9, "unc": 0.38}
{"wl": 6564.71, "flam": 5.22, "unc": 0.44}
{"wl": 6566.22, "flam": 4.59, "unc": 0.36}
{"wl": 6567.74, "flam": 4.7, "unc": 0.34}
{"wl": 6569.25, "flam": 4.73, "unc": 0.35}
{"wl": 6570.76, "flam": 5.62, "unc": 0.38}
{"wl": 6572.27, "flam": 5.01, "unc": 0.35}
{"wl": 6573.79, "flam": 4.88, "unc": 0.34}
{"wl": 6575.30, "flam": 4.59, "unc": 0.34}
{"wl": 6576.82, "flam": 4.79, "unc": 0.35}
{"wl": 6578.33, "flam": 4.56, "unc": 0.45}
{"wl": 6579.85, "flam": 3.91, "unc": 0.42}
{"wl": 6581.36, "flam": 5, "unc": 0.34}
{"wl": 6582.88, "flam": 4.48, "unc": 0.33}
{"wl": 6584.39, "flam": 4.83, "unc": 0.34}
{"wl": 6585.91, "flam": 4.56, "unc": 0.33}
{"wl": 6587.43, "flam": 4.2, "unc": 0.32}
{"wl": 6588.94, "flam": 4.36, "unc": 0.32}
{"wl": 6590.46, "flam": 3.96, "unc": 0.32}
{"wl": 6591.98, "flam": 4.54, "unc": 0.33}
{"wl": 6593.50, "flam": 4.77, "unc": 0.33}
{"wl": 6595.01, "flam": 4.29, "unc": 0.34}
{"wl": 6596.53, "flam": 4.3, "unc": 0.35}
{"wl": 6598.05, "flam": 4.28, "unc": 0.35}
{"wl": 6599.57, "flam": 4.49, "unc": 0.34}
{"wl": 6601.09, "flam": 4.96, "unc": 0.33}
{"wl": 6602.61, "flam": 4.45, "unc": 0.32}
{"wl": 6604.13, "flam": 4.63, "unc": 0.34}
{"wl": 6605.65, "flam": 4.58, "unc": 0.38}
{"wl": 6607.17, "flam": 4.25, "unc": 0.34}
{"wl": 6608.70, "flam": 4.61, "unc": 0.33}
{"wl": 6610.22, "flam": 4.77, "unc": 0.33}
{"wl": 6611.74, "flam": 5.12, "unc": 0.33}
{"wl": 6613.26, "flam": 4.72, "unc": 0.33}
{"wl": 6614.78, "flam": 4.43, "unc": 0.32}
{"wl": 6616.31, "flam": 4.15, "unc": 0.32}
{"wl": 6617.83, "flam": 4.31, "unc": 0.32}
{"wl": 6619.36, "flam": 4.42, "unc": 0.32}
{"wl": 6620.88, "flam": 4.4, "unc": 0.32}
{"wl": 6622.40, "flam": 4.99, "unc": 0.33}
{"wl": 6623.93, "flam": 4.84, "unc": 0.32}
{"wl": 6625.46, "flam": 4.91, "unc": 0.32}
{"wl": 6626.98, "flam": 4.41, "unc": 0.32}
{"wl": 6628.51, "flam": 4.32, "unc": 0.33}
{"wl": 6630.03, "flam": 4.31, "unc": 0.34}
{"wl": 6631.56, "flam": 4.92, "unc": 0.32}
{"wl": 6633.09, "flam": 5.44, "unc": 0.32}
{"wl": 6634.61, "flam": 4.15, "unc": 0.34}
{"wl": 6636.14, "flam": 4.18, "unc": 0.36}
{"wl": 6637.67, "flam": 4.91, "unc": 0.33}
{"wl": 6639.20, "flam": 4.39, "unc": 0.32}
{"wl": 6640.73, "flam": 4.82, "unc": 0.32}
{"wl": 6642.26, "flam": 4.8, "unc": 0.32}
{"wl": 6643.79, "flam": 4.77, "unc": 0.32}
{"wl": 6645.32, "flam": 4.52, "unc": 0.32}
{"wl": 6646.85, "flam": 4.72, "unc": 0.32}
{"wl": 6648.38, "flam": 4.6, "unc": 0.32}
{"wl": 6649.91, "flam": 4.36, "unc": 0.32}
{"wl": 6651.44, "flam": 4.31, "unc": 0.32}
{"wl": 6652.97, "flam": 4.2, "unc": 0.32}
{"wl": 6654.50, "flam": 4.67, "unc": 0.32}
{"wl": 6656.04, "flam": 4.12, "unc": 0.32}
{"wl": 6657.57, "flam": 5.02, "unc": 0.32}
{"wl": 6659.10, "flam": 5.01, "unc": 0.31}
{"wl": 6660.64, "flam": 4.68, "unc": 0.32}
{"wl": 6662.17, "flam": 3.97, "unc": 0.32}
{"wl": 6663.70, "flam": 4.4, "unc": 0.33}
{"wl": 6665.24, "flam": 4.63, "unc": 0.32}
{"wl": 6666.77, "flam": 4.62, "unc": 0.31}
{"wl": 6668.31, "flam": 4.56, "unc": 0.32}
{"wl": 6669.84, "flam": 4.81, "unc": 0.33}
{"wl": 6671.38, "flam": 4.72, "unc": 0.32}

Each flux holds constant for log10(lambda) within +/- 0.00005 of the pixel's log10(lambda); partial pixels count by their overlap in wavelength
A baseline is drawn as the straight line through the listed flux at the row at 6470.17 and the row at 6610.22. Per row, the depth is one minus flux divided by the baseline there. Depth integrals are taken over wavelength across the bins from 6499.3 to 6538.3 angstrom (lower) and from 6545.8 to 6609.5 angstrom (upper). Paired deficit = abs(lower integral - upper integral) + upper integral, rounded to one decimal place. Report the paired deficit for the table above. 0.6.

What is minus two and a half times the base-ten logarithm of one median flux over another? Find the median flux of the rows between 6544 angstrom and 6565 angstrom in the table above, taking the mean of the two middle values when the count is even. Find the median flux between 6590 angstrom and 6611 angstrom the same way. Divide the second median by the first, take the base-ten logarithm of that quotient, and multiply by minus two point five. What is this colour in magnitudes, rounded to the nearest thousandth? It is 0.053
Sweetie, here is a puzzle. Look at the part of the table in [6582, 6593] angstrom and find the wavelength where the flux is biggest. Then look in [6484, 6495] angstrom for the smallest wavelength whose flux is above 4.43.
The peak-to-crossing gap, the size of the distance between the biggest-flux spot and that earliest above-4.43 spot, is 97.8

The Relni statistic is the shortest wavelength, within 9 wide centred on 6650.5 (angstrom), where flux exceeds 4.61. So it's 6646.85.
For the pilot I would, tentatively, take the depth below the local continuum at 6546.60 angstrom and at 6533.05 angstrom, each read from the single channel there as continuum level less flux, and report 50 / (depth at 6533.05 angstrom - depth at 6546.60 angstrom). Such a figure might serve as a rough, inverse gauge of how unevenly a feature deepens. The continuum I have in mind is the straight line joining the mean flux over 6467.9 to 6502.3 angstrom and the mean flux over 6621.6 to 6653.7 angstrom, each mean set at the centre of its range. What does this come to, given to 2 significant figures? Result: 76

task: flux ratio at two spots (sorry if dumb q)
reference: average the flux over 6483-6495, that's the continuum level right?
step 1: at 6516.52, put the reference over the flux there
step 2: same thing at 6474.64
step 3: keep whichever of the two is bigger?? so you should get 1.08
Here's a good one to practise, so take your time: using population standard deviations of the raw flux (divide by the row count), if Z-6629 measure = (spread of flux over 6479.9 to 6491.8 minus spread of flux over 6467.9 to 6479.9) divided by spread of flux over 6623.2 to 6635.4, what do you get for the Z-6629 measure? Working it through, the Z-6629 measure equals -0.2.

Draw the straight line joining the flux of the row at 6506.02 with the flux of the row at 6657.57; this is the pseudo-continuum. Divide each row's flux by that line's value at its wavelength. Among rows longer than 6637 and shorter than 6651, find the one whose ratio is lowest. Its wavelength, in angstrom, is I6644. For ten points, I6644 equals 6649.91 angstrom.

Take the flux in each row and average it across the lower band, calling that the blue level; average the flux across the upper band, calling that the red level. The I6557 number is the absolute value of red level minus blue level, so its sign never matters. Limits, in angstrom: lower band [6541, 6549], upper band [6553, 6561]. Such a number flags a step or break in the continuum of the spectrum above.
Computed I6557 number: 0.20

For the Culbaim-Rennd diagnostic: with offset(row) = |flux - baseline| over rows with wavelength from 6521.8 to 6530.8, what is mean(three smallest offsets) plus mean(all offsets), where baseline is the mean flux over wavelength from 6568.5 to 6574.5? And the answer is 0.75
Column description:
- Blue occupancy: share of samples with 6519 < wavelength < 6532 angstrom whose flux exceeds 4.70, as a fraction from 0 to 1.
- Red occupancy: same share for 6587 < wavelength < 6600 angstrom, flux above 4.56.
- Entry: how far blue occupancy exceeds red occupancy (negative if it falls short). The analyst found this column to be 0.11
